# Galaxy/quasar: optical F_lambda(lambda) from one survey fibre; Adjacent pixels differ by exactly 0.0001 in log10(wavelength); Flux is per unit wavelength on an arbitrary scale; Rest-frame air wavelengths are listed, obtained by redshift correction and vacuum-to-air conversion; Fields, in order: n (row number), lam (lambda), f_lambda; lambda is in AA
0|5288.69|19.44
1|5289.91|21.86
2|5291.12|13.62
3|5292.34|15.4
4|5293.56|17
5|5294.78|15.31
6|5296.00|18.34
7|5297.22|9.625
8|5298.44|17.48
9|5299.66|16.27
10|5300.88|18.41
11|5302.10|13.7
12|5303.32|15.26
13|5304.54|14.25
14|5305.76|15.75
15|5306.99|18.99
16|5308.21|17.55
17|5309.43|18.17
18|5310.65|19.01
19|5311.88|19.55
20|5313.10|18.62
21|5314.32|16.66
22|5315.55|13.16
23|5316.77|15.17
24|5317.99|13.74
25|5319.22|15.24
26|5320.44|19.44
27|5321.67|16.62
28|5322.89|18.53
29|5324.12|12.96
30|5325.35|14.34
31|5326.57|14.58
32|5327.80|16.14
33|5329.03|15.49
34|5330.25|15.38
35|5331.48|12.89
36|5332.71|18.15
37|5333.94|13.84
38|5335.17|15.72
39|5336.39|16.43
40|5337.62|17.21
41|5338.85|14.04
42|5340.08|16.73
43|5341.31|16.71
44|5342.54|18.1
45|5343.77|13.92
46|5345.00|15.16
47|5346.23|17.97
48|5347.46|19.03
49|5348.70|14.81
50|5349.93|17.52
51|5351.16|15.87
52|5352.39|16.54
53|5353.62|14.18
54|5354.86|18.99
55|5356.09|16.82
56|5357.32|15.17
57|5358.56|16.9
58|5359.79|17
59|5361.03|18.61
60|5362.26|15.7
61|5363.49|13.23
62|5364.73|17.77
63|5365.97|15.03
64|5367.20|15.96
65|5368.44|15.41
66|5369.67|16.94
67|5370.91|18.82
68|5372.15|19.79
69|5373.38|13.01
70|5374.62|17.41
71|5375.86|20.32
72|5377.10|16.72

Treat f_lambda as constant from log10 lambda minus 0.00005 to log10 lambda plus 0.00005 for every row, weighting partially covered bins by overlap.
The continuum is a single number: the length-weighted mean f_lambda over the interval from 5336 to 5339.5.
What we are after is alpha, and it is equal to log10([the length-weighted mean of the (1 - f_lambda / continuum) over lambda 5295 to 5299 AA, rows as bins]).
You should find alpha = -1.3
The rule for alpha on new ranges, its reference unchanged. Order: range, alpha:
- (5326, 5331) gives -1.5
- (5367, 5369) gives -1.9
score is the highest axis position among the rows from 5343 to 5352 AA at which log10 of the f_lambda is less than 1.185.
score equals 5348.70 AA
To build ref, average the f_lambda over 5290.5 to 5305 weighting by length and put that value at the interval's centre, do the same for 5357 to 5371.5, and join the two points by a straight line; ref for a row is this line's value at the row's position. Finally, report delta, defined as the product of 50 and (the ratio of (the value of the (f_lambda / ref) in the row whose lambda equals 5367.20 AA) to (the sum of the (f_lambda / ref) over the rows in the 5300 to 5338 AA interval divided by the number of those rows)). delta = 47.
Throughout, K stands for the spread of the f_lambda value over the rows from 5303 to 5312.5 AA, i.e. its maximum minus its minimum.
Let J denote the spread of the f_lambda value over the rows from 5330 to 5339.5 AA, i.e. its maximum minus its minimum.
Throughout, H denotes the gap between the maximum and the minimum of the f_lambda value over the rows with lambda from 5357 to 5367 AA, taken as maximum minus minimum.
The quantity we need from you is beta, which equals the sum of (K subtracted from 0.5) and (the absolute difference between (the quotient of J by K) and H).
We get -0.4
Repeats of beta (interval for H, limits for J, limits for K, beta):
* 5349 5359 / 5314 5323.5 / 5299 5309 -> -1.2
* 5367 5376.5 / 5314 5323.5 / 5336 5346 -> 2.1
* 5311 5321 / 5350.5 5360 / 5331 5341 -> 0.7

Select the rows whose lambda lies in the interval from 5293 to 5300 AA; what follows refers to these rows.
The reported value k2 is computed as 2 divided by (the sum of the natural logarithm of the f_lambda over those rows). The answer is 0.12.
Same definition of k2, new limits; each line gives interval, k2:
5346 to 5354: 0.10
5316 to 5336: 0.05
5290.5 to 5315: 0.04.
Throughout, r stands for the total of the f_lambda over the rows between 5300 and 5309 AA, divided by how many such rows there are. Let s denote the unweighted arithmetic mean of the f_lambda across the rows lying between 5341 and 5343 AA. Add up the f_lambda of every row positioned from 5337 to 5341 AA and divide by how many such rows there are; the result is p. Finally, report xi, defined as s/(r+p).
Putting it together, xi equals 0.54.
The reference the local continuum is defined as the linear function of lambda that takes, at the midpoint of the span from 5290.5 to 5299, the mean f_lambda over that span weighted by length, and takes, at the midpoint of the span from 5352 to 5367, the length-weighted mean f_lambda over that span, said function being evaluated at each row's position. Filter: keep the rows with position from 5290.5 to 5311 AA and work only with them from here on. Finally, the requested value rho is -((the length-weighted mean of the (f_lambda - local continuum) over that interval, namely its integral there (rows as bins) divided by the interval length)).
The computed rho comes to -0.74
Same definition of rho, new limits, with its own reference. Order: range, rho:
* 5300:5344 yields -0.44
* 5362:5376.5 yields -0.17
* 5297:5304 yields -0.07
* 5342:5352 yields -0.42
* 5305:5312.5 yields -2.60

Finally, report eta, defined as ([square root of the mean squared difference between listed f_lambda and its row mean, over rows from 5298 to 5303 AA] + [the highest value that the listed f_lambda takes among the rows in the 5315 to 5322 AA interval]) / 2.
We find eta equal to 10.6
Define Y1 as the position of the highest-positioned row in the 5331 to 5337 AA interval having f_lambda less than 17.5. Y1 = 5336.39 AA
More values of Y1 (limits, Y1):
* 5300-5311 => 5305.76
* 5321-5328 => 5327.80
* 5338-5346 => 5345.00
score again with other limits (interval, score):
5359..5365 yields 5363.49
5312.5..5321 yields 5319.22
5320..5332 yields 5331.48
